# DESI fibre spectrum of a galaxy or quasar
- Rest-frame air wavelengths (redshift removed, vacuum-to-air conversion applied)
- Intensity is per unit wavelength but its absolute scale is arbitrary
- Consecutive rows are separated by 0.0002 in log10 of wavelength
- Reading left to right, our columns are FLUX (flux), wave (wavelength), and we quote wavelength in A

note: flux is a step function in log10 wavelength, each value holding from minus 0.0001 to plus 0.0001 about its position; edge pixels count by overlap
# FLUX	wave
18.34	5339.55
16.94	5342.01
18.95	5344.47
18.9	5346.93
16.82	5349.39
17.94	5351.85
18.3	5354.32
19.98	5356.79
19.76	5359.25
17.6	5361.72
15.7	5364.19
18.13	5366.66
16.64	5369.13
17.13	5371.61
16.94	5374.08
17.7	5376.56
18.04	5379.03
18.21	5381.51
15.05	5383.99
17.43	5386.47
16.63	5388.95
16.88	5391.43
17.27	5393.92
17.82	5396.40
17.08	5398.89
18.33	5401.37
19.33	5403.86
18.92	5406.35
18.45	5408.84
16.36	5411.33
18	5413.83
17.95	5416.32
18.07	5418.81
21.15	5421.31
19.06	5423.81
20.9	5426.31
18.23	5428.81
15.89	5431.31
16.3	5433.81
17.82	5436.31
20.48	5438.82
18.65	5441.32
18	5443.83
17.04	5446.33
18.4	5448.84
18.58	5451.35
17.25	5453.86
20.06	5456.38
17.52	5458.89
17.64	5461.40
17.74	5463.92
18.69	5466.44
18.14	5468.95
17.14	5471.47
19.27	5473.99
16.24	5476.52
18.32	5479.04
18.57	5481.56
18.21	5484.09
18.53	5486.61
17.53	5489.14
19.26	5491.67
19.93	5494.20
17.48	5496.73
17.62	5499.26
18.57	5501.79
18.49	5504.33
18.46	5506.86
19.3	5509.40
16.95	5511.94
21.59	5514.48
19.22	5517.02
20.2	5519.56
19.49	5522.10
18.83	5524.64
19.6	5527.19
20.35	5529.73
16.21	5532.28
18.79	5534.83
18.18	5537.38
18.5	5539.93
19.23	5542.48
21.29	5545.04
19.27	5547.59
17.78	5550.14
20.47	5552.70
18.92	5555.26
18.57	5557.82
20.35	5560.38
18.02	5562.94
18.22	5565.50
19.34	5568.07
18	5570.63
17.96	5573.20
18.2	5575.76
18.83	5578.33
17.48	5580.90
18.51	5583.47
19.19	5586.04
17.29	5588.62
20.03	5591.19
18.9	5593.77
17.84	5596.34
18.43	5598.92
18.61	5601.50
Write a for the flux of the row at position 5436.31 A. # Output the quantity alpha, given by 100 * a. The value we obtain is 1782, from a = 17.82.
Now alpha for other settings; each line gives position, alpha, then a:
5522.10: 1949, 19.49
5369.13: 1664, 16.64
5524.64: 1883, 18.83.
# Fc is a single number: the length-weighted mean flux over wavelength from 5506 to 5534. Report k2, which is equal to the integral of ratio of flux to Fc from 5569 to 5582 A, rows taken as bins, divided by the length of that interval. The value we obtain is 0.95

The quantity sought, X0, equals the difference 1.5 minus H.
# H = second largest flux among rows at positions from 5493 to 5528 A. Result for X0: -18.7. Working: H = 20.2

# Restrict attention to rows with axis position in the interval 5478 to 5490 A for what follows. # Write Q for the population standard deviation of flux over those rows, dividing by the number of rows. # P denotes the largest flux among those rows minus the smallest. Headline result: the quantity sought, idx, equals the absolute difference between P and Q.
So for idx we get 0.7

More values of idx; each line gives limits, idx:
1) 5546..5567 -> 1.7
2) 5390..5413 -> 2.0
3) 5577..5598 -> 1.9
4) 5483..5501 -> 1.6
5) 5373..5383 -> 0.8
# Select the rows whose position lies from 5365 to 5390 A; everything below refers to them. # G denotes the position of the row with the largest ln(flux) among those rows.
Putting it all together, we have 5381.51 A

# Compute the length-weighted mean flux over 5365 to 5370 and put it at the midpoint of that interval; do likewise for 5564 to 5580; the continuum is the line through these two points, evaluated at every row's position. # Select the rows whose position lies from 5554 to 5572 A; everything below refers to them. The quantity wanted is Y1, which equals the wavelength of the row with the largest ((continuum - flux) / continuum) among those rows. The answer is 5570.63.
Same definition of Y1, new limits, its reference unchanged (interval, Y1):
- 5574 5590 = 5588.62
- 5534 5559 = 5550.14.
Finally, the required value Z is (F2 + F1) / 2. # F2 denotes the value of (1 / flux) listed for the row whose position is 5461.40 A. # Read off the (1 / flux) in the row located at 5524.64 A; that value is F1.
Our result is 0.055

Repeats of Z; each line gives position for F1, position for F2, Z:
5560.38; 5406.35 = 0.051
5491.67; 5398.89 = 0.055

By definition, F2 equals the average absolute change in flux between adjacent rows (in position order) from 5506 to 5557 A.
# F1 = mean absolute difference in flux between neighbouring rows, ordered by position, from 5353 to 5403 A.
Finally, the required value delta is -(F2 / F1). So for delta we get -1.51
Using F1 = 1.12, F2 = 1.70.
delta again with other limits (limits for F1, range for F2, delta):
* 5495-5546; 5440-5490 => -0.84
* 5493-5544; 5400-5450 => -1.04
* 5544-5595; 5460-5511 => -0.76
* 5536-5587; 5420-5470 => -1.23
